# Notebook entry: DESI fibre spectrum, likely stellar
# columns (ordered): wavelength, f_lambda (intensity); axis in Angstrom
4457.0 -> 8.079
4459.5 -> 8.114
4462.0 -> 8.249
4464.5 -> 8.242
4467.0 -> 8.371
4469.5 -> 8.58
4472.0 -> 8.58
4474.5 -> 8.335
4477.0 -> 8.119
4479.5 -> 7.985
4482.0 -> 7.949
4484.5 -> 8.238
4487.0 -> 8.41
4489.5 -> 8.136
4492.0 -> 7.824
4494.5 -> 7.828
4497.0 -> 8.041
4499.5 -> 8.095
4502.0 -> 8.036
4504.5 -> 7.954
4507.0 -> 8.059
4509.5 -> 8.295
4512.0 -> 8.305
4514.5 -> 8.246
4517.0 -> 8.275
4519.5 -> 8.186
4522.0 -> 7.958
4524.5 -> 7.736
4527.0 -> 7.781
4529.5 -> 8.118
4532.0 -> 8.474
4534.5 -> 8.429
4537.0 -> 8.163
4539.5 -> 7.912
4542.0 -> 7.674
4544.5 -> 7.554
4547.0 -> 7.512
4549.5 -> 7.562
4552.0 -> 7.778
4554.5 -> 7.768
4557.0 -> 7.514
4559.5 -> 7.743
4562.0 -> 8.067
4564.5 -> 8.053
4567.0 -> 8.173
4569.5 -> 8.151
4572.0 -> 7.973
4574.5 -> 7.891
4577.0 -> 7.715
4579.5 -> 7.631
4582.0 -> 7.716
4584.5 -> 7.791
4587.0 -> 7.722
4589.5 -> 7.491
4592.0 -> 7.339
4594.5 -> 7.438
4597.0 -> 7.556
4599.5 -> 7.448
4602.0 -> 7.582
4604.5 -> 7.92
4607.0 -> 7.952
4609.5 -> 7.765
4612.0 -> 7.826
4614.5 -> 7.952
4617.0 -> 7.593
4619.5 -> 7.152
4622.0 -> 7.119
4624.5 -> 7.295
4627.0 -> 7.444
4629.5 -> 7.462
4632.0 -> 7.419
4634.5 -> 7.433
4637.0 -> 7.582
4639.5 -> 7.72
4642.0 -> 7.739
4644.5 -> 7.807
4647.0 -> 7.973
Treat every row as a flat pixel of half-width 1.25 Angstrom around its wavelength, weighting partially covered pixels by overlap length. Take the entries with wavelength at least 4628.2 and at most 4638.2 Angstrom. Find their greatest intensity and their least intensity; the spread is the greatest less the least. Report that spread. 0.2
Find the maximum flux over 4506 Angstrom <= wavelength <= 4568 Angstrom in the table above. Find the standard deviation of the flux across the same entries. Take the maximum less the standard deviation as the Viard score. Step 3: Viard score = 8.2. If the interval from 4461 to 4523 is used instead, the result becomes 8.4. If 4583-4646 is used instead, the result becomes 7.7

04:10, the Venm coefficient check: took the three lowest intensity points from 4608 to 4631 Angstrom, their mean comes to 7.19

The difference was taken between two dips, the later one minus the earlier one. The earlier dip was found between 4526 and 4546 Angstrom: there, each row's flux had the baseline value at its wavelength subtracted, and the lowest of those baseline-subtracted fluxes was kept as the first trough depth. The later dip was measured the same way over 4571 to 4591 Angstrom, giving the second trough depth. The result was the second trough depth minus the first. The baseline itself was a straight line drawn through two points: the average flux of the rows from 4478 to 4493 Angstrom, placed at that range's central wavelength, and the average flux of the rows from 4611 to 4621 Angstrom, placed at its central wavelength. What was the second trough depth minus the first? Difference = 0.10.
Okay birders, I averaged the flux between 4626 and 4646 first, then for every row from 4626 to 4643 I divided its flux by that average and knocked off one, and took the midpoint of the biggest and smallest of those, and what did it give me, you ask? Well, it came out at 0.000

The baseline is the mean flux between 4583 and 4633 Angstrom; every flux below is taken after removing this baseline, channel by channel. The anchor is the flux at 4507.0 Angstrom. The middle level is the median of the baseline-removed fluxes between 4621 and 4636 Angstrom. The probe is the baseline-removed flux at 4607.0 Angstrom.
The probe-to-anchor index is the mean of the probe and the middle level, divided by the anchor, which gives 0.25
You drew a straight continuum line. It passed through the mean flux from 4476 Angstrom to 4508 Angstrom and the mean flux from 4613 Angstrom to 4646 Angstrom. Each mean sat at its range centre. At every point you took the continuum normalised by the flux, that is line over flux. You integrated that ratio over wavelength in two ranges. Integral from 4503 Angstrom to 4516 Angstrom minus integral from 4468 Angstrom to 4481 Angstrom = 0.0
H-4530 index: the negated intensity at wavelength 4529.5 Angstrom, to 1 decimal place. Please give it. -8.1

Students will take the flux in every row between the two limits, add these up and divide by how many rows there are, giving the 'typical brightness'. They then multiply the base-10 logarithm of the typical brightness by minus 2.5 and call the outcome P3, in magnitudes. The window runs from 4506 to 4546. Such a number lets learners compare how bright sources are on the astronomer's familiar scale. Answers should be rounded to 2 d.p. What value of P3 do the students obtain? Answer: -2.27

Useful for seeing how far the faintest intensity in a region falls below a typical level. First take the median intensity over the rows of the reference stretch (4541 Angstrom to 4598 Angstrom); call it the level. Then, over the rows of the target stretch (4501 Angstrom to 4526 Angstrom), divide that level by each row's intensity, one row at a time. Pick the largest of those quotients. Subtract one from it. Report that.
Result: 0.00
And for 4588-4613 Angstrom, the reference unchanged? 0.05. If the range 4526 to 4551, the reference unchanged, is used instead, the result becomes 0.03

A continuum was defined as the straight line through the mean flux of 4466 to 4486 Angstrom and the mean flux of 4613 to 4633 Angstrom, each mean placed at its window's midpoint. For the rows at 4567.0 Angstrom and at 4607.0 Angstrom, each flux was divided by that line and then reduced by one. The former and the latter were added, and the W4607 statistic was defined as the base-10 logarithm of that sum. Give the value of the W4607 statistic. -1.0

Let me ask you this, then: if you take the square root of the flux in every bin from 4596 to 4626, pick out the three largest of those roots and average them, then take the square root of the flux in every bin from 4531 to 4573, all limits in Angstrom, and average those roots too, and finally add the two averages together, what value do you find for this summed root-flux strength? 5.63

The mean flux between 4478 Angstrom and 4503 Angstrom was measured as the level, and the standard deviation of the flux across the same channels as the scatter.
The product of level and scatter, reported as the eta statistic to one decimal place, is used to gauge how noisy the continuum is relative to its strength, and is 1.4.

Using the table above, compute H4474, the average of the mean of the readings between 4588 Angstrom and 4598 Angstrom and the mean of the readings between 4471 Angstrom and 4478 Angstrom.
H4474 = 7.90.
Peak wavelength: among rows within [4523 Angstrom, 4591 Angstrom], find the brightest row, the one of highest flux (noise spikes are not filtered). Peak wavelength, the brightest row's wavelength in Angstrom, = 4532.0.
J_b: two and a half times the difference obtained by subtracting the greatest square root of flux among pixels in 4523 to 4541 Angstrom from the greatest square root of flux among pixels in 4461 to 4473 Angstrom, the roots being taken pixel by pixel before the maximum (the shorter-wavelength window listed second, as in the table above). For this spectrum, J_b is 0.05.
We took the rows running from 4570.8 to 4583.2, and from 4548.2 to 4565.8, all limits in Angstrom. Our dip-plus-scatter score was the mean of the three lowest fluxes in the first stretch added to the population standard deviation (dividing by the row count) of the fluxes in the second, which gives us 7.89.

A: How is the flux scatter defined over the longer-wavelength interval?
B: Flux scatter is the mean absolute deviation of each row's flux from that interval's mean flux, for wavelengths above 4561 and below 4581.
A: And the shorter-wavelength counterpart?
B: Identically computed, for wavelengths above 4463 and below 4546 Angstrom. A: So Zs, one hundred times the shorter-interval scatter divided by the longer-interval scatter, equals 129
